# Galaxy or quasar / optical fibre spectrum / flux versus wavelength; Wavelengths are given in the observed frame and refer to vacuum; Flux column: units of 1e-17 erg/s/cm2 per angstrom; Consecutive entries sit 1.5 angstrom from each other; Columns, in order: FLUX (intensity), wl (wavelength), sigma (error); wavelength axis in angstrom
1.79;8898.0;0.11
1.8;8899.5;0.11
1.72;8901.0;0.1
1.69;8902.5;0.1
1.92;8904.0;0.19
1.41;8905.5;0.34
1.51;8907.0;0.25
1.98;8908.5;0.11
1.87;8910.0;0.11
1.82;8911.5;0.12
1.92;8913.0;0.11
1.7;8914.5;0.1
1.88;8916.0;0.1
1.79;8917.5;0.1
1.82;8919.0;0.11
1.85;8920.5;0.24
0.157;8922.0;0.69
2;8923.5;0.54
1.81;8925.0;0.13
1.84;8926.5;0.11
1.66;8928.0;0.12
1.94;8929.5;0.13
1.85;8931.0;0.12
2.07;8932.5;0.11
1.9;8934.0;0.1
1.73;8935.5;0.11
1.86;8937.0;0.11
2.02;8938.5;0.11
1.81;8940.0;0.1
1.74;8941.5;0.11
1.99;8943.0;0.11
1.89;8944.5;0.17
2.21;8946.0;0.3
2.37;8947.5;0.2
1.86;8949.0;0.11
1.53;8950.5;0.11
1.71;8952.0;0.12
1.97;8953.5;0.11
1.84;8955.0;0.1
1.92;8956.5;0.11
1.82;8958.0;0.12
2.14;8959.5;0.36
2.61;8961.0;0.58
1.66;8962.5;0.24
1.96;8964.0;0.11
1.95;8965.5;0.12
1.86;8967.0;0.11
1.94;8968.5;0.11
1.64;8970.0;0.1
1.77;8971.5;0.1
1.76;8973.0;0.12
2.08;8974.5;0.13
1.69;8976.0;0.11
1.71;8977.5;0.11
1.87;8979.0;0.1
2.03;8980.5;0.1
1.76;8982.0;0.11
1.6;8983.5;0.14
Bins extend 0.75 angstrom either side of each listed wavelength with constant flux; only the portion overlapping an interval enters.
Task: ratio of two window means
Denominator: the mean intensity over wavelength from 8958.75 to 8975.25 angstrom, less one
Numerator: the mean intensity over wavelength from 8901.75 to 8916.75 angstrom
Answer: 1.88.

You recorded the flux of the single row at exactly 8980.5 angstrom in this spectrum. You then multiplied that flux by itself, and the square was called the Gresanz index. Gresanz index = 4.1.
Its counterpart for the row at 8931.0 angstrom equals 3.4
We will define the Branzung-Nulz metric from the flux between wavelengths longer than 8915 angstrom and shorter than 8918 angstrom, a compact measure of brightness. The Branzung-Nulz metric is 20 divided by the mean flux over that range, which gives 10.9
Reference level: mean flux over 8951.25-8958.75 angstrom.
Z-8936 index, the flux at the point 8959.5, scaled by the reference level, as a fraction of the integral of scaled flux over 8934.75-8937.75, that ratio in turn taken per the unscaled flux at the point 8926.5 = 0.22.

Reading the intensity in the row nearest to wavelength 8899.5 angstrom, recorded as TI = 1.8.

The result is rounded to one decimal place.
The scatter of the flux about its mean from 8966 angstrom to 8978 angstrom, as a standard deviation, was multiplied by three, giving 0.4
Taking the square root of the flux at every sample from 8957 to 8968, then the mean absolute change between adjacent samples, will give 0.124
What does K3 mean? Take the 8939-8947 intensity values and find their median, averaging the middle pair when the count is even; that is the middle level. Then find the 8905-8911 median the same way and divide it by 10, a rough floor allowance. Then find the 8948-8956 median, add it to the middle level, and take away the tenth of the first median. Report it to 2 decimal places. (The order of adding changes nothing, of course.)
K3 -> 3.56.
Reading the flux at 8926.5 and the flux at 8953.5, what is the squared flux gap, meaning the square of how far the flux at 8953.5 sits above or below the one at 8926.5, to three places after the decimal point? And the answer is 0.017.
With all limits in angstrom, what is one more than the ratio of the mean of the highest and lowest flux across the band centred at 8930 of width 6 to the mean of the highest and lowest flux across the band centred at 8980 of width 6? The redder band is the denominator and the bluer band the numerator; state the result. 2.00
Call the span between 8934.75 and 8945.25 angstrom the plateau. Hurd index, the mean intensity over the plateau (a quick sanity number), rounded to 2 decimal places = 1.86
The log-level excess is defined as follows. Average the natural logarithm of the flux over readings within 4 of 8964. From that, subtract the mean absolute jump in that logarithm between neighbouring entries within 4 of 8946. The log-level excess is 0.56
